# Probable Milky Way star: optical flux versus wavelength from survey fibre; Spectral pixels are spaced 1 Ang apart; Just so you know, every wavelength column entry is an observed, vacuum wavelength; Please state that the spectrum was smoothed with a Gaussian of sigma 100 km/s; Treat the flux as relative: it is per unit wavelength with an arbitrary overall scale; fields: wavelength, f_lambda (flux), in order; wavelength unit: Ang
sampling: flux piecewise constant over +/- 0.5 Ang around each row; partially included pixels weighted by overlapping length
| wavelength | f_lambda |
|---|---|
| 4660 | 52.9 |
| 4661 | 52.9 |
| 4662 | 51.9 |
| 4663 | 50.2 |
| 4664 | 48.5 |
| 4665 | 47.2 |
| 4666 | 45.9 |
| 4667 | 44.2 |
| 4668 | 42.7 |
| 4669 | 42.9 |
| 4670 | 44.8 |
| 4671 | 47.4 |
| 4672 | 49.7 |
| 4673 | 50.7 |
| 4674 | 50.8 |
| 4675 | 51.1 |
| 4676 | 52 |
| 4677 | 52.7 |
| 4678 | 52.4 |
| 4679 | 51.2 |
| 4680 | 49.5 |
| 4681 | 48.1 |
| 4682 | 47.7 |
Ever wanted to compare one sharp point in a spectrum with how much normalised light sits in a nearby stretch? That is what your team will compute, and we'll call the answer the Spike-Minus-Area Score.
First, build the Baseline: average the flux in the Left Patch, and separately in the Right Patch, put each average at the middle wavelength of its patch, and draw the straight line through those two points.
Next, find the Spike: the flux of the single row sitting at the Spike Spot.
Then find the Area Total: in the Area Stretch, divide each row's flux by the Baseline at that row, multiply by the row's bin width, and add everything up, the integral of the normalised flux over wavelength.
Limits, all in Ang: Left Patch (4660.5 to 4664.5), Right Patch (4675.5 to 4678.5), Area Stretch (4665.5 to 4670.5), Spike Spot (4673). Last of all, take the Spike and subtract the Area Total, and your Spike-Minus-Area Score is 46.4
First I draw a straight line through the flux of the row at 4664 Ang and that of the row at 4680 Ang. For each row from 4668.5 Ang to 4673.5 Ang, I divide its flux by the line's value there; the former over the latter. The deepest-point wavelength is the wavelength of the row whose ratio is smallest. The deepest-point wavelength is 4669 Ang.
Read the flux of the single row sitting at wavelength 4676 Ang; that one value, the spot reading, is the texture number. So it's 52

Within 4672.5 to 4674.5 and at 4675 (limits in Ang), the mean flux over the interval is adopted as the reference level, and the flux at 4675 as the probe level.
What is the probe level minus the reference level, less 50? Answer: -50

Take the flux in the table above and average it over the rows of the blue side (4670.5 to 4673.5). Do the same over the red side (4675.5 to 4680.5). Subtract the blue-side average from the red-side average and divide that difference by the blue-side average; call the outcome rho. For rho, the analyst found 0.05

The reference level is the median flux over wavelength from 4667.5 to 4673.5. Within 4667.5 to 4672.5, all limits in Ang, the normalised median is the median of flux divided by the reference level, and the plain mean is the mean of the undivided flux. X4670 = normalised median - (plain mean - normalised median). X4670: -43.6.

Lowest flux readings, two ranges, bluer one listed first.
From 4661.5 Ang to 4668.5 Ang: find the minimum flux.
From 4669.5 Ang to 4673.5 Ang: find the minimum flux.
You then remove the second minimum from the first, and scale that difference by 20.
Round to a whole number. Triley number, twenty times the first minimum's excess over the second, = -42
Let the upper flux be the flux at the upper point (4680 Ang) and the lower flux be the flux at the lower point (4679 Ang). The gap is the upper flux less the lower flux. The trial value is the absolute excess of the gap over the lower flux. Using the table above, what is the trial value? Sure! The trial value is 53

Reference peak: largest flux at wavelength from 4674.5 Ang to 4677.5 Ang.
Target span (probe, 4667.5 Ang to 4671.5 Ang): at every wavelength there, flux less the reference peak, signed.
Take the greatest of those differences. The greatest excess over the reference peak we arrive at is -5.3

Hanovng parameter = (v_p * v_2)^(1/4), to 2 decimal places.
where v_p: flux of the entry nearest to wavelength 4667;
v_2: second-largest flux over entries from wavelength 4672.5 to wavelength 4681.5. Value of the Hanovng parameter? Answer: 6.94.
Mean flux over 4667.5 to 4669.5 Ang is 42.8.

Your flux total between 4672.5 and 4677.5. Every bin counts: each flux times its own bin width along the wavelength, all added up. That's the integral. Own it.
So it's 257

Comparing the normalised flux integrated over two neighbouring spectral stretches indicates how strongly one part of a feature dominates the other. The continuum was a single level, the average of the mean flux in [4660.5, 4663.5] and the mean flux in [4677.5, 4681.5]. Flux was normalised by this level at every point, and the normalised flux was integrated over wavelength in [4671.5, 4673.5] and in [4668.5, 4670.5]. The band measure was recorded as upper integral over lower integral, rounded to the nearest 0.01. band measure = 1.14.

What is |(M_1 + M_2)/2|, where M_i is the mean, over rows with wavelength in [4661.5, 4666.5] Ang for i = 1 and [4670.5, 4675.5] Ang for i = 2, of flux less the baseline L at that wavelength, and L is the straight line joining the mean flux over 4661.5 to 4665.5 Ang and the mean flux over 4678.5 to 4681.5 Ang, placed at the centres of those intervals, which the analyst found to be 0.16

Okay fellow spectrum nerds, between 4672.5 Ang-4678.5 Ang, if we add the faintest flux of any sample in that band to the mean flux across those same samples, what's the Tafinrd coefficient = 102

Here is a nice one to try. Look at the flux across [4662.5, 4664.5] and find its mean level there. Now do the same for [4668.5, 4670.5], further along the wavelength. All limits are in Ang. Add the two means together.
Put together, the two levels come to 93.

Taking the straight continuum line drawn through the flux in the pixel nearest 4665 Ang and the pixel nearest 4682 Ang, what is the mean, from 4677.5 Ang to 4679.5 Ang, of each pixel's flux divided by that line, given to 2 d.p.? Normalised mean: 1.09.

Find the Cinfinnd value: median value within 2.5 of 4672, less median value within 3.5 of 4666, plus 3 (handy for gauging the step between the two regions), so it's 6.8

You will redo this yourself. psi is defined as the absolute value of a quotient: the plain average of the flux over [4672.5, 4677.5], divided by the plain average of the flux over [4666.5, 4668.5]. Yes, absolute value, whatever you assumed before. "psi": 1.18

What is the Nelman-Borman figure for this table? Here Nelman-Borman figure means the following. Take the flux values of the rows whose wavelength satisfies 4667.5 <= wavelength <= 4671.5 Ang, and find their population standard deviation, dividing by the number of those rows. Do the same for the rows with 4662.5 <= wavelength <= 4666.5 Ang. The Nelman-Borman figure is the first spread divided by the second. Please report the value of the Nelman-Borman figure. 1.2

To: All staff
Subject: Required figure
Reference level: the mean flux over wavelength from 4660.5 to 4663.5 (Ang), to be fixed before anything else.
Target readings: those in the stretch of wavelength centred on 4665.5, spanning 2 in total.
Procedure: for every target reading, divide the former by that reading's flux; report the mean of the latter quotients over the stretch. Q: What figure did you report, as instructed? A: 1.11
